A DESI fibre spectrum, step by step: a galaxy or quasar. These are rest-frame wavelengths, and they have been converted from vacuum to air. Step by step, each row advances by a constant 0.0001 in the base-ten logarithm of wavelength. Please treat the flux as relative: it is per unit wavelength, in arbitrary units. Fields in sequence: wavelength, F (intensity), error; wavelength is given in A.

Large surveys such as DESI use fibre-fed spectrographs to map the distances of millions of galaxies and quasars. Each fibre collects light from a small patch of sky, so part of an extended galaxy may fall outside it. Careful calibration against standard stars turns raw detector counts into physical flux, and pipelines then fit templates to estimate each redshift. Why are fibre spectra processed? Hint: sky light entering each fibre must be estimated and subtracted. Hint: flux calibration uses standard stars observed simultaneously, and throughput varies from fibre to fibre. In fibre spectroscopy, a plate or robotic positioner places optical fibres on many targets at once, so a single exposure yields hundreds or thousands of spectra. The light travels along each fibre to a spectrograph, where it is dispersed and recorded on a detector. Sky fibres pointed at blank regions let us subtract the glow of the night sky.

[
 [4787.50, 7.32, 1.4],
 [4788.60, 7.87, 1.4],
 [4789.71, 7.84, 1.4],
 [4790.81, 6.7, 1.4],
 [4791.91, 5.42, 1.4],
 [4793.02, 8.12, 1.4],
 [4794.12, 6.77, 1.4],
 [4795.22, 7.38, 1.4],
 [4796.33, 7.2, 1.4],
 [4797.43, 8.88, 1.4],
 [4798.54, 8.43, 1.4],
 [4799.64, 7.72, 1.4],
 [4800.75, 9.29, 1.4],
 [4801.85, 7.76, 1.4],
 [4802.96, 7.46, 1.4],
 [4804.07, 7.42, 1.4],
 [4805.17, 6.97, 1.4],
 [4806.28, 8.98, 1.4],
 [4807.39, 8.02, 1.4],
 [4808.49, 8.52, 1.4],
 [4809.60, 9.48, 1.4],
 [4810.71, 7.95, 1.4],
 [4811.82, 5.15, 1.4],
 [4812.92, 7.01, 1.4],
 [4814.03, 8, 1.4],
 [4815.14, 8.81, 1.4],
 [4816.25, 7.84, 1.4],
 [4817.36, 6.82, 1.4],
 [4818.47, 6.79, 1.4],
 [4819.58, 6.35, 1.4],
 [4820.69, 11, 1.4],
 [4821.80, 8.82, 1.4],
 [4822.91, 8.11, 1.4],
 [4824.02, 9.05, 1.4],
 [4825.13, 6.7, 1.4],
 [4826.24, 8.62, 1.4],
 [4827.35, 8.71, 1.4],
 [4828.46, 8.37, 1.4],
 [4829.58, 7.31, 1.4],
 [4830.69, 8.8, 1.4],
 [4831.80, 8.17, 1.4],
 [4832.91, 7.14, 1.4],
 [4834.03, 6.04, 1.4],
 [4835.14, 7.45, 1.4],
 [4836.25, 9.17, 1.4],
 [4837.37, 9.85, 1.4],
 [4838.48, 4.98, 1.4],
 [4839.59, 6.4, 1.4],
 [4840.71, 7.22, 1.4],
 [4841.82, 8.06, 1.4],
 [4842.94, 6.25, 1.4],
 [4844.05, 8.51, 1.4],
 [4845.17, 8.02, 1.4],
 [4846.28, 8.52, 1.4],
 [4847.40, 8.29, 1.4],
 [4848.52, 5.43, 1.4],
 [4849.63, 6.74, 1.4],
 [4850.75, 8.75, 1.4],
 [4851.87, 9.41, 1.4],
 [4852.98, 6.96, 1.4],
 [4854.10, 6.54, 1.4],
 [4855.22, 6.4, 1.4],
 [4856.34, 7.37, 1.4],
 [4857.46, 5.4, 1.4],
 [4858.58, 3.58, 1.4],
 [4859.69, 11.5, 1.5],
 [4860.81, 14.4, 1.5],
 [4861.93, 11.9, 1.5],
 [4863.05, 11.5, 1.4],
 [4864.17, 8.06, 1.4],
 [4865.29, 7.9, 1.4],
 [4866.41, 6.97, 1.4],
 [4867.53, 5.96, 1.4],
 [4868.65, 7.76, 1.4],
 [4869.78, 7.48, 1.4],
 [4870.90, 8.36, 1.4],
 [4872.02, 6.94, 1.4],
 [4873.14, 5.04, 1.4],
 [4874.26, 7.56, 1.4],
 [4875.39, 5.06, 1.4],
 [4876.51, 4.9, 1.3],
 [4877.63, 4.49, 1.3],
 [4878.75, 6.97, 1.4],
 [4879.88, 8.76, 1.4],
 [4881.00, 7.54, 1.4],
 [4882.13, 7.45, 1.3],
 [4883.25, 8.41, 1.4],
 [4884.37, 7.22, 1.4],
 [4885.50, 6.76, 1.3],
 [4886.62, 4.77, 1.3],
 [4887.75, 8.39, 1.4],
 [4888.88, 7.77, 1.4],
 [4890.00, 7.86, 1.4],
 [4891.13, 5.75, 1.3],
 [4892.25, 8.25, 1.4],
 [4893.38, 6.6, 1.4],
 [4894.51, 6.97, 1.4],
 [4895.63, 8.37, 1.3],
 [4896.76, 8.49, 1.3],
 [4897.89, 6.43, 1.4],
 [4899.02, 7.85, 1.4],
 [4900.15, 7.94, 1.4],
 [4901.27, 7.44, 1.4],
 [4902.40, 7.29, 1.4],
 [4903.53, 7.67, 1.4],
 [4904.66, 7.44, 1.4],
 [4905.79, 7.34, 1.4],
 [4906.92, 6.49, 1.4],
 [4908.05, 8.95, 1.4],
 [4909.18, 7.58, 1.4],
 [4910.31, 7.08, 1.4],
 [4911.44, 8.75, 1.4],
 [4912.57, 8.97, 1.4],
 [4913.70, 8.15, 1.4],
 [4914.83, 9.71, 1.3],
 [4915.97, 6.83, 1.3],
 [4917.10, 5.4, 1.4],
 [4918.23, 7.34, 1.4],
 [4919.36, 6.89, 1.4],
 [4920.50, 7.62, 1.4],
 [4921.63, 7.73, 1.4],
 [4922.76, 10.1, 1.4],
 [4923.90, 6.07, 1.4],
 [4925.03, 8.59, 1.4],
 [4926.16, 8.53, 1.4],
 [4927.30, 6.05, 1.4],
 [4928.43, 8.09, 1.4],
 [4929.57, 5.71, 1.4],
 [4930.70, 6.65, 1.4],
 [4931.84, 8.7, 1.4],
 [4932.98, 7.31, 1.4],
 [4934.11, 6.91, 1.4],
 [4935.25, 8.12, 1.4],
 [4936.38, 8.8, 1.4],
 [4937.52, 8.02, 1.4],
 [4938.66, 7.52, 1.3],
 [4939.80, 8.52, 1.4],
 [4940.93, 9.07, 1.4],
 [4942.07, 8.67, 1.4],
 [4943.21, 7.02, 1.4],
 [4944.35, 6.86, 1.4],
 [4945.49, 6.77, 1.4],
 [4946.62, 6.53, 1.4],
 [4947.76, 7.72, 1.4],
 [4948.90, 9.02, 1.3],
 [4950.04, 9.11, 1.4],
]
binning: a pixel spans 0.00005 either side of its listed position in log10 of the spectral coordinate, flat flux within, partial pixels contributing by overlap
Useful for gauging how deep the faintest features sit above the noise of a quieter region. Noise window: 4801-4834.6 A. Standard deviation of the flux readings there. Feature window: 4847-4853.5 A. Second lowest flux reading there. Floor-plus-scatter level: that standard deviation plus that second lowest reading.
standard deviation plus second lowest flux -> 7.9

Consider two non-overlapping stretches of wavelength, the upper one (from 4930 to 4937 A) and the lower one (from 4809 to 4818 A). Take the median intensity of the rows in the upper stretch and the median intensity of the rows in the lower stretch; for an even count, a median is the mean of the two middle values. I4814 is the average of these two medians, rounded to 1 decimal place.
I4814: 7.8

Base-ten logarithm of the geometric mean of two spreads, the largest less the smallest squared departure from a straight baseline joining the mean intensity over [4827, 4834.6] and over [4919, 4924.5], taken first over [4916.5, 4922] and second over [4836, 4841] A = 0.80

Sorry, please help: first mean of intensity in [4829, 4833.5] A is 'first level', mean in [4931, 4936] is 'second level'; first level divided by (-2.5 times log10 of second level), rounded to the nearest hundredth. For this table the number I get -3.53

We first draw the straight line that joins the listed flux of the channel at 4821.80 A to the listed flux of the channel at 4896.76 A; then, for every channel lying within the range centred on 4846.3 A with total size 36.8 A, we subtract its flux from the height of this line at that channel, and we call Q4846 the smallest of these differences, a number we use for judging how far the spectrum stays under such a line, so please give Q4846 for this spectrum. -5.8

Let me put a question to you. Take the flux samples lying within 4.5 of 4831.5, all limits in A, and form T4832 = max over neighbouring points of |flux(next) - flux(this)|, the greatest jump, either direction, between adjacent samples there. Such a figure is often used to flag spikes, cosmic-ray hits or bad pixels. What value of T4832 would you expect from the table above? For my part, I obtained 1.5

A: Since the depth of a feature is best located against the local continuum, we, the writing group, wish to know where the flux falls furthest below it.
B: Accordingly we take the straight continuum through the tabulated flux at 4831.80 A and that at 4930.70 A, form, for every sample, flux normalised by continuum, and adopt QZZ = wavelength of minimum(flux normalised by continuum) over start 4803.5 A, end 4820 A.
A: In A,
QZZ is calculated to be 4811.82 A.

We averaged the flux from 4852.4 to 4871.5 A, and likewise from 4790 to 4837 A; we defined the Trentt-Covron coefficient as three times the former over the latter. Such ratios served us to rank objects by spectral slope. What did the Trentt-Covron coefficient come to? 3.11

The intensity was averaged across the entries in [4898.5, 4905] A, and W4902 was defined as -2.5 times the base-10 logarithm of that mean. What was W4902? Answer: -2.20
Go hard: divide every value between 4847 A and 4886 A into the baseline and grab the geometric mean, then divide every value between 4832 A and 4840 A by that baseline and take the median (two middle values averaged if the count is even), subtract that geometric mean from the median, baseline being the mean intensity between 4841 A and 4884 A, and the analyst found -0.11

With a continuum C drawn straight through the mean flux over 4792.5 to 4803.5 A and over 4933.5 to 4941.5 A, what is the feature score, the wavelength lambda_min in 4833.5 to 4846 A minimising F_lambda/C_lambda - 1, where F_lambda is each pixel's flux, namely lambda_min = 4838.48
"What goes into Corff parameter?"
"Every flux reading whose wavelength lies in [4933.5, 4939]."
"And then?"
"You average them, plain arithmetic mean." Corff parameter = 7.9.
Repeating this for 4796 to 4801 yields 8.3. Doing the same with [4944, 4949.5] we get 7.4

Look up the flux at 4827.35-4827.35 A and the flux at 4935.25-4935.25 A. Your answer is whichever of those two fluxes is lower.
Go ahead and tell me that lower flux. 8.1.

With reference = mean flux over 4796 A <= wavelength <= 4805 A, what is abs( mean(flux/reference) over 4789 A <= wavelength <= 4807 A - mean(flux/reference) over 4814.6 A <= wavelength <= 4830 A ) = 0.056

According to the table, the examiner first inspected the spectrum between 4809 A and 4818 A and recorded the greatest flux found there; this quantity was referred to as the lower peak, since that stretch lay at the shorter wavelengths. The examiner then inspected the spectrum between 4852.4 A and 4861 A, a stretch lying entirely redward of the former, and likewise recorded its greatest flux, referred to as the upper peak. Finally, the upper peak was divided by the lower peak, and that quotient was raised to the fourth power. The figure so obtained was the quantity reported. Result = 5.3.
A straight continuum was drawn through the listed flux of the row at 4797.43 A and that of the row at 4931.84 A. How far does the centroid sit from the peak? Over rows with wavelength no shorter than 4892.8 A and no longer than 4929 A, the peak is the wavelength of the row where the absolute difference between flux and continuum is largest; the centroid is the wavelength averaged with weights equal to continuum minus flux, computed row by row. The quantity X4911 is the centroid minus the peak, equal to -7.2 A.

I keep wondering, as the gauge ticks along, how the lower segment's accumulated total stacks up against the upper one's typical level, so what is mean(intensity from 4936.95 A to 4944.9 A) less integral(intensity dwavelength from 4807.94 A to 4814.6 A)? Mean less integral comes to -43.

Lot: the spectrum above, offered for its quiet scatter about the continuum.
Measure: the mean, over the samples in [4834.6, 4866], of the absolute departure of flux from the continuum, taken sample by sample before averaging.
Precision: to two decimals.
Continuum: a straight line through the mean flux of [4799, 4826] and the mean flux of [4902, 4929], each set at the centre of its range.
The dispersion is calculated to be 1.70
